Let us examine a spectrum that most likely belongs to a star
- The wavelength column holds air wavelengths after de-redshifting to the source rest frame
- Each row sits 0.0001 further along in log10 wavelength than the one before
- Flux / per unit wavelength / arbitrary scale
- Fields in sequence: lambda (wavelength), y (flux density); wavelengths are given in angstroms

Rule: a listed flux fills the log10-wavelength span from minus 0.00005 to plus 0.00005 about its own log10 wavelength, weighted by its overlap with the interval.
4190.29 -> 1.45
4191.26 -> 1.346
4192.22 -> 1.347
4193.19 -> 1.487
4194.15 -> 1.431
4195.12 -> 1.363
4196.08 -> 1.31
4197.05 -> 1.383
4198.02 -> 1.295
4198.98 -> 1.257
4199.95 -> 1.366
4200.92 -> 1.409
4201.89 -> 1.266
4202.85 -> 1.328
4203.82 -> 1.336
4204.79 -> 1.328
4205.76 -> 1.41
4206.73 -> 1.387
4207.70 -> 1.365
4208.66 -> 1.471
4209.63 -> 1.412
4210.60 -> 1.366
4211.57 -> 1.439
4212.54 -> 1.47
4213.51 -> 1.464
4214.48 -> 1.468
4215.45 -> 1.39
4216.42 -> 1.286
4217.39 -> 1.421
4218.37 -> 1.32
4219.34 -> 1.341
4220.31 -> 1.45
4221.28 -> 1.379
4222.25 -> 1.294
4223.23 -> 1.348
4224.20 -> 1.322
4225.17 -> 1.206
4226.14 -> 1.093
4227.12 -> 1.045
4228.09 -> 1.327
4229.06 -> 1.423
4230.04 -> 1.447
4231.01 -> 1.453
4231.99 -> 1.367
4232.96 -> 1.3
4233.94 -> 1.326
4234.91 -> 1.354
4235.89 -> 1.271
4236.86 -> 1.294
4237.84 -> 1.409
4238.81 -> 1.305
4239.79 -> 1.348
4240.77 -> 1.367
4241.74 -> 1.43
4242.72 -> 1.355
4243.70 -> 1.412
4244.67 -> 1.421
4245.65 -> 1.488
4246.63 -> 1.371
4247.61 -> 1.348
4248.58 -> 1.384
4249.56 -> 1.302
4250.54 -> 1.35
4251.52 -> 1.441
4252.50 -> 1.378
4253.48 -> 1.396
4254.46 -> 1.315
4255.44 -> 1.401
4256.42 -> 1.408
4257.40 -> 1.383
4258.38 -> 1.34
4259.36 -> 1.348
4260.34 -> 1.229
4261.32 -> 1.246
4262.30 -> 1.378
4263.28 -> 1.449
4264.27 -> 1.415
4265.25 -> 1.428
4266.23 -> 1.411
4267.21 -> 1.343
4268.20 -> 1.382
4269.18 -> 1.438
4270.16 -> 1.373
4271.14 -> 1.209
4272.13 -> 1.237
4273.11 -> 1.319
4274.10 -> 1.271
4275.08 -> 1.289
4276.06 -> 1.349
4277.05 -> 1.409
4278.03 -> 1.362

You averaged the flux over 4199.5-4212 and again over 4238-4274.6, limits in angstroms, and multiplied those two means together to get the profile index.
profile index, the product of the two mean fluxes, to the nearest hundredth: 1.87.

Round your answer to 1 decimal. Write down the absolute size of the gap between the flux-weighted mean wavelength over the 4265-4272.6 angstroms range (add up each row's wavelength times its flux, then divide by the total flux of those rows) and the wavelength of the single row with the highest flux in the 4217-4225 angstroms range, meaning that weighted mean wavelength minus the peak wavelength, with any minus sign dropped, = 48.3 angstroms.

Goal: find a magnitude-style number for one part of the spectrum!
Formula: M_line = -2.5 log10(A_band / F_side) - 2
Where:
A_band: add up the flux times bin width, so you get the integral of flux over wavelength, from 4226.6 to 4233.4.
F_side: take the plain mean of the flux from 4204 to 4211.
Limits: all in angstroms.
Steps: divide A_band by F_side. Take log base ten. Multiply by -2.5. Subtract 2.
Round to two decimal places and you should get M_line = -4.04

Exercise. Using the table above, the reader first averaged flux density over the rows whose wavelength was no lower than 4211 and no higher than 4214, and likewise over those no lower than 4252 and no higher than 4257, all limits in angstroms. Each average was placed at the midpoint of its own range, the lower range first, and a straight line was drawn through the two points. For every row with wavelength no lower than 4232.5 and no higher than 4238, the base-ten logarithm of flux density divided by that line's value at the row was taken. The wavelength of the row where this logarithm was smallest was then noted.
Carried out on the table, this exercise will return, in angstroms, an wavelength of 4235.89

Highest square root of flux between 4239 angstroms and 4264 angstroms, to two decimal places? 1.22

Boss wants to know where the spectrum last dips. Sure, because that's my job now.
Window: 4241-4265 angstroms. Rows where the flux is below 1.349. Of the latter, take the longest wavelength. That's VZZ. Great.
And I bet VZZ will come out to 4261.32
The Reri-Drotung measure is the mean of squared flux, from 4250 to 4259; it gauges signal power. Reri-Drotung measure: 1.90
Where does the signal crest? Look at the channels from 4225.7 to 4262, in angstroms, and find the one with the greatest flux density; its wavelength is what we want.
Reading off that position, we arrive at 4245.65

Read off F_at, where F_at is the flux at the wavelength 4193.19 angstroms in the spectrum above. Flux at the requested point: 1.487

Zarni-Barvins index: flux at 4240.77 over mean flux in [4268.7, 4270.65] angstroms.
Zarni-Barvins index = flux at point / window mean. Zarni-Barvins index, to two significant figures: 0.97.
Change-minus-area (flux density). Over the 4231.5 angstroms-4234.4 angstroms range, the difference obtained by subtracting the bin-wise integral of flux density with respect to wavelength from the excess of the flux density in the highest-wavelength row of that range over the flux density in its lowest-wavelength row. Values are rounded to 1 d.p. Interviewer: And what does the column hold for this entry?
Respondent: -3.9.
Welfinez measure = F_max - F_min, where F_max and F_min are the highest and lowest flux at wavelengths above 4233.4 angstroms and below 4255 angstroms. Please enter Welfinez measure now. 0.22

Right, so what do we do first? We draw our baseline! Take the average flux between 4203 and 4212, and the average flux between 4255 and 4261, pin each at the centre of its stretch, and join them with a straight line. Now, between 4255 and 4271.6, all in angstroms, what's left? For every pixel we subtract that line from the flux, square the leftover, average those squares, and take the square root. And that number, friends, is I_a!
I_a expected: 0.072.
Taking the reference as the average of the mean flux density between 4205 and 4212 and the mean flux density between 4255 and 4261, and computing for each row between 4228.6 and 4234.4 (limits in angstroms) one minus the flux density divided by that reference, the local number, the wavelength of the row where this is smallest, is 4231.01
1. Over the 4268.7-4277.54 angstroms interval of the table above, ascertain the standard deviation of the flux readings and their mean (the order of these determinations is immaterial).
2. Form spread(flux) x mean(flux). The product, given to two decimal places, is 0.10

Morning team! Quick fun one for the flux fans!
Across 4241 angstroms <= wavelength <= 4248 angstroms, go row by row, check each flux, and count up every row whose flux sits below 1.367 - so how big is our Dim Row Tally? 2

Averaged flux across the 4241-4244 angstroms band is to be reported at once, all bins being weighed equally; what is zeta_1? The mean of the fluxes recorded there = 1.40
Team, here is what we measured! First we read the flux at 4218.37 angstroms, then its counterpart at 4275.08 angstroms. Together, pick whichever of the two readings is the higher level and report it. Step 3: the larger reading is 1.32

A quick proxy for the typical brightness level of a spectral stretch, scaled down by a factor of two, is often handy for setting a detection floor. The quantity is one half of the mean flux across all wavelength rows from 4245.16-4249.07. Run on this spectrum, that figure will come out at 0.699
